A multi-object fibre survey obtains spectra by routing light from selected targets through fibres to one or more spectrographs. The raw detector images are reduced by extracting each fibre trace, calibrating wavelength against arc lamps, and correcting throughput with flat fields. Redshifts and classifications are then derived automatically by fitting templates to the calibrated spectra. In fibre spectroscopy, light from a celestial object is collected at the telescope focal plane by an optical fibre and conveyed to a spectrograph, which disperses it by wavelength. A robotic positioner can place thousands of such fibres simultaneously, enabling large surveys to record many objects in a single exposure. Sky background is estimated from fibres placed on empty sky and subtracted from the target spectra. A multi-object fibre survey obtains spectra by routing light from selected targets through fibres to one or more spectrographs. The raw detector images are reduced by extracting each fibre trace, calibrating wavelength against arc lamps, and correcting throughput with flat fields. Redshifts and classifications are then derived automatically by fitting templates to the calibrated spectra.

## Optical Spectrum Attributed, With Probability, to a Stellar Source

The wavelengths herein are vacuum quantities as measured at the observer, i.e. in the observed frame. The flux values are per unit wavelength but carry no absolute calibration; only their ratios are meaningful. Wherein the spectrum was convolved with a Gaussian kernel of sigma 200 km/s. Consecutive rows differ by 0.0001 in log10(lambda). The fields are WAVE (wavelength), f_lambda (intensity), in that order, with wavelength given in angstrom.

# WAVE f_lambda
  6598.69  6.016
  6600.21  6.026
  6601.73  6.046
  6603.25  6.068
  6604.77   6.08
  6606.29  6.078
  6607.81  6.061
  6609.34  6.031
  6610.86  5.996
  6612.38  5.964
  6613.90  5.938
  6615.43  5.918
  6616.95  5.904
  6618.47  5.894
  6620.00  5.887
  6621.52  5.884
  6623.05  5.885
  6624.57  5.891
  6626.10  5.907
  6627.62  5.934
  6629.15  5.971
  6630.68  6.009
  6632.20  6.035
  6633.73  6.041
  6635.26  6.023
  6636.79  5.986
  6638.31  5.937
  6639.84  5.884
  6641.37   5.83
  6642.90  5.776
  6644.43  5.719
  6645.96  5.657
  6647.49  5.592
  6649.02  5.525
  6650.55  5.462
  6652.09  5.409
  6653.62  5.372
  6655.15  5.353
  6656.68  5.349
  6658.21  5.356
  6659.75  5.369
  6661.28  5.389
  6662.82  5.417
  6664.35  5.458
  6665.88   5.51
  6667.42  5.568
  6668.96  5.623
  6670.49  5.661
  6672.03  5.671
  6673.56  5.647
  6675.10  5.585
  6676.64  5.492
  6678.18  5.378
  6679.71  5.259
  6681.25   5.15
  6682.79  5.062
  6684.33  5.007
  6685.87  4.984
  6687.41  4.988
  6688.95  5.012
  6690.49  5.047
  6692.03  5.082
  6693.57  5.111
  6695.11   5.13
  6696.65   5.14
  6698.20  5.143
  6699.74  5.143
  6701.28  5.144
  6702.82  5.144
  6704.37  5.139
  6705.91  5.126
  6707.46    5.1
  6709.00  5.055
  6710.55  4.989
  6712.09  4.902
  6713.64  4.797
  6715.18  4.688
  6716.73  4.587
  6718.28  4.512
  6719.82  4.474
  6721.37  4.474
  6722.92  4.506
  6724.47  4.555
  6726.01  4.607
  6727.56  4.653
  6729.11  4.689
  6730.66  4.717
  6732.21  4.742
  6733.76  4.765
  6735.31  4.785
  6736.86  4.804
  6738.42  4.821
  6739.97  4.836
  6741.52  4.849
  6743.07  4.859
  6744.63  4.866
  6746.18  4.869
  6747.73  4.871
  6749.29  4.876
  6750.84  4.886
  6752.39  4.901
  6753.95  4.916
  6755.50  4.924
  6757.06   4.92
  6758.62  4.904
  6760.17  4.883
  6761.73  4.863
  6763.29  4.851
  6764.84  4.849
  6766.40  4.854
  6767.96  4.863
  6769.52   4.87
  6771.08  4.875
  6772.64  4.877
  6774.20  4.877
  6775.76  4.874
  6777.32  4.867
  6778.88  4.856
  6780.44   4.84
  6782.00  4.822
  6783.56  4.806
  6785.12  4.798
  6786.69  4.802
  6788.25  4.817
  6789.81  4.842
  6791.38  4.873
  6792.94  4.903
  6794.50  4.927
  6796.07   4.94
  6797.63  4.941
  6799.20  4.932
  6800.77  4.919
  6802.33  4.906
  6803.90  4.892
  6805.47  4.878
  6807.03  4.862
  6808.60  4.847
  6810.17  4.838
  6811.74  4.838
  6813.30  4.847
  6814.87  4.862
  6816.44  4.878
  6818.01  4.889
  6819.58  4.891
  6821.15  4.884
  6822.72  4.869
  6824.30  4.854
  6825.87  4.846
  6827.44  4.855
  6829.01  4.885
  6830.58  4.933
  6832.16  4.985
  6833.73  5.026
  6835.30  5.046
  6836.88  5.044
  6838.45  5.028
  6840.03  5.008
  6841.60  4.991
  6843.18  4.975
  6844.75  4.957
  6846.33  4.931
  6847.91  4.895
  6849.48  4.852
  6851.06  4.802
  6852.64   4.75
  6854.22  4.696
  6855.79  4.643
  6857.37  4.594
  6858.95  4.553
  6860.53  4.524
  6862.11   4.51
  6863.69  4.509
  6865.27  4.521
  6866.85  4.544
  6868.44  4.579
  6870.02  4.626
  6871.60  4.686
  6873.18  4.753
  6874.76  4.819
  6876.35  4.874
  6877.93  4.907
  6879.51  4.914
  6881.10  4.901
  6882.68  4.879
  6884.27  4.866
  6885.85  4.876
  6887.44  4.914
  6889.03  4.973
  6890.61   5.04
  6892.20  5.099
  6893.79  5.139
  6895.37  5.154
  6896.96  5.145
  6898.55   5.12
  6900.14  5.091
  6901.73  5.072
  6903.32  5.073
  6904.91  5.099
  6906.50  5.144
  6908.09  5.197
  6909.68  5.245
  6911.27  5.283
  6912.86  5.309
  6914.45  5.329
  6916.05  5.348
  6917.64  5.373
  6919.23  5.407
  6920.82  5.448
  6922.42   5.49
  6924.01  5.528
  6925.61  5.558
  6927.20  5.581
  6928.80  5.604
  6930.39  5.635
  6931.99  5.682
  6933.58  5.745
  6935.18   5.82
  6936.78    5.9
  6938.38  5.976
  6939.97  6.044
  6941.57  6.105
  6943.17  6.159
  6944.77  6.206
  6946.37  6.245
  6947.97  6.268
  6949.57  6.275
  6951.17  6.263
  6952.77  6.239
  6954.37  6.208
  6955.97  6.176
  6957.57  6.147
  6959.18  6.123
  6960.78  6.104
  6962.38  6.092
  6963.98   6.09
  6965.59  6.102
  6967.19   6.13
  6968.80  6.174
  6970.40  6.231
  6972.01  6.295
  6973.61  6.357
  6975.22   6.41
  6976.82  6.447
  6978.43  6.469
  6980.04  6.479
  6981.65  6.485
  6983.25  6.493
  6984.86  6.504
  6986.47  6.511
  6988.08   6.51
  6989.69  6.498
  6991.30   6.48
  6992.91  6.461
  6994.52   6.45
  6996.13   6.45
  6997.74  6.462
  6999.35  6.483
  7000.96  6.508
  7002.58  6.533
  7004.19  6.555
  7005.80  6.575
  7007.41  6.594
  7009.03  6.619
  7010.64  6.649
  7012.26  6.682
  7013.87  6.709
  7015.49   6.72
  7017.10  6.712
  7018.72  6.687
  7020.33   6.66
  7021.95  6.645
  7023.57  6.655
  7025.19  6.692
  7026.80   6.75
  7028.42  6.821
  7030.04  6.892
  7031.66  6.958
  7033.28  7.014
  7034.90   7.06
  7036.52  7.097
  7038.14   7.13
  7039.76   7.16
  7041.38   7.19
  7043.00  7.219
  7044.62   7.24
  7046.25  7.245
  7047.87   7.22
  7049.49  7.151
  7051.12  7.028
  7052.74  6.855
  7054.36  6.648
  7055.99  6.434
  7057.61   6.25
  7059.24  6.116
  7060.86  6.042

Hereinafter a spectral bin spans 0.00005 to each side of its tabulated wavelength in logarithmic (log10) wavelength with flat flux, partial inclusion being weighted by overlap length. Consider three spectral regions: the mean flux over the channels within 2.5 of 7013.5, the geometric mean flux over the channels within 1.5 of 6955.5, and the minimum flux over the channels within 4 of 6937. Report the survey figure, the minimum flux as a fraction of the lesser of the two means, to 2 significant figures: 0.93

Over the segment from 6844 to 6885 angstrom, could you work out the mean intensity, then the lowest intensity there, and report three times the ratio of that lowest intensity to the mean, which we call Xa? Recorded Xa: 2.86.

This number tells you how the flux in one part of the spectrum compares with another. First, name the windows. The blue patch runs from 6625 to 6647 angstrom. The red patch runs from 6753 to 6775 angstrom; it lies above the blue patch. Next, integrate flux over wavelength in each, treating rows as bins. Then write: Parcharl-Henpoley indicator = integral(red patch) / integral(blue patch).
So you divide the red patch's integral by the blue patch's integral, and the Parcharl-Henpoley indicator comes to 0.8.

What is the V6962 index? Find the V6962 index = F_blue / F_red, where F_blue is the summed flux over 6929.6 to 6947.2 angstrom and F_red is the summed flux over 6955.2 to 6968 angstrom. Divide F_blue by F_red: 1.3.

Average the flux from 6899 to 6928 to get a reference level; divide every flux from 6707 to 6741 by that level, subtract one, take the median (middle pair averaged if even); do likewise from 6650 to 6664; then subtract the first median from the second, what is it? 0.12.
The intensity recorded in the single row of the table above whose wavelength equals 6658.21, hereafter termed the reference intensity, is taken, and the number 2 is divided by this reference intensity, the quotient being 0.37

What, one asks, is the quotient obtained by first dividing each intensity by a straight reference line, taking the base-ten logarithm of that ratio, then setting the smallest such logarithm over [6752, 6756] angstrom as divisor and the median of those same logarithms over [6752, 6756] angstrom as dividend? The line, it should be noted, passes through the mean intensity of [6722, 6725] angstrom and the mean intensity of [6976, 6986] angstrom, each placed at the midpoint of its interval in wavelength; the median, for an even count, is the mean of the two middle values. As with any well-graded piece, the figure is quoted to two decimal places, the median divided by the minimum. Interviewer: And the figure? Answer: 1.01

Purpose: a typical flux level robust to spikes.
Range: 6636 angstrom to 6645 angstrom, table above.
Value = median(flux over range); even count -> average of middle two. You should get 5.9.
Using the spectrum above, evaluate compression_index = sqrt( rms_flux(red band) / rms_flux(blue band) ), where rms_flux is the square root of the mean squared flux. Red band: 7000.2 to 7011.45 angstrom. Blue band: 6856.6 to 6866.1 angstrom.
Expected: 1.20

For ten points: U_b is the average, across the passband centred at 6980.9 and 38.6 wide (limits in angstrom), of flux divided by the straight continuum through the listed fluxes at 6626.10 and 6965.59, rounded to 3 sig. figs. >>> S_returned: 1.04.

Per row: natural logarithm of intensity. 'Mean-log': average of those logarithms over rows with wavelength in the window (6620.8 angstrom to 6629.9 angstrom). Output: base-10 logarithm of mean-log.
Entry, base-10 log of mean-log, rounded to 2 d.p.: 0.25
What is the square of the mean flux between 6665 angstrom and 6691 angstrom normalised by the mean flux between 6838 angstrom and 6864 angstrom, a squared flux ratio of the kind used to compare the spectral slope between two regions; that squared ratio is 1.2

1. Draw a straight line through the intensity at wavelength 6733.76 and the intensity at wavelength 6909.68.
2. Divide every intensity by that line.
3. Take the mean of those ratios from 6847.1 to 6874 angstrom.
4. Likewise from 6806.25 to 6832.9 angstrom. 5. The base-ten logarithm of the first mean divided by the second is -0.030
